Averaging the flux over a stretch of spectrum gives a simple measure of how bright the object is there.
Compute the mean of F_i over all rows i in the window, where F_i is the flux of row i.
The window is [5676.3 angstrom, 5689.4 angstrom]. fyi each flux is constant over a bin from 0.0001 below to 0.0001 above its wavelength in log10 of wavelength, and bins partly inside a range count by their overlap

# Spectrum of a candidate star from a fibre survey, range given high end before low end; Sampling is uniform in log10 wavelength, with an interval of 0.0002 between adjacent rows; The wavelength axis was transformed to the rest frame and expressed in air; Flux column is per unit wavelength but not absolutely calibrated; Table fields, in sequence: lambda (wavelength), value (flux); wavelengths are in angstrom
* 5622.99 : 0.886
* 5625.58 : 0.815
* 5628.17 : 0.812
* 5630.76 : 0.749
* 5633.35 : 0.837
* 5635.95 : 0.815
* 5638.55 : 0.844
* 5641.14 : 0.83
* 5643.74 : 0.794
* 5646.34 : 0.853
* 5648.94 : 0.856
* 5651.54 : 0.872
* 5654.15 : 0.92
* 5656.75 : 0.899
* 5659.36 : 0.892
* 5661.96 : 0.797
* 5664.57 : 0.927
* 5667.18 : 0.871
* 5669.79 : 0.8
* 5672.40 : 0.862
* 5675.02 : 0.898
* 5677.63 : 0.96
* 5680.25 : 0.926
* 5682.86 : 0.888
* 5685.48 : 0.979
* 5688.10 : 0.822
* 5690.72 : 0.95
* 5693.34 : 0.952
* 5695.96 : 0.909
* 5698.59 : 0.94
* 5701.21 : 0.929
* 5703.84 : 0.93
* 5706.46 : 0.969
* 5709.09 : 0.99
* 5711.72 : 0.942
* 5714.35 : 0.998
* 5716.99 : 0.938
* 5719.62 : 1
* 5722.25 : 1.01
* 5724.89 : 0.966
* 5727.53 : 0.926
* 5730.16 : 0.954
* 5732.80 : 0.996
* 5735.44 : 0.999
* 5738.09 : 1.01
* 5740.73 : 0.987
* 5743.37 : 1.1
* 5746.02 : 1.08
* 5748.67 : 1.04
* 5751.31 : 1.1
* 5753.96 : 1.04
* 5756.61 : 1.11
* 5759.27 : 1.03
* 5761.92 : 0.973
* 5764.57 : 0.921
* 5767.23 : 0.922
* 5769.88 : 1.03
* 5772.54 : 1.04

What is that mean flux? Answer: 0.92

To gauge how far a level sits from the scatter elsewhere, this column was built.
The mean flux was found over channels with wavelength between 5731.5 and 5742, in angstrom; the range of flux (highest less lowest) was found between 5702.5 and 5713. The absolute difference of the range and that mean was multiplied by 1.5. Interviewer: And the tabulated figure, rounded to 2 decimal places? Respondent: 1.41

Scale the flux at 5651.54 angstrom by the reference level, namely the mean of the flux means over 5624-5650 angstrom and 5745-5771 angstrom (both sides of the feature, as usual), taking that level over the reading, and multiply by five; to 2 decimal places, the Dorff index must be 5.29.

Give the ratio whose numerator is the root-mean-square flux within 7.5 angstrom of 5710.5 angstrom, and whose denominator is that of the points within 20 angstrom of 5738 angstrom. 0.940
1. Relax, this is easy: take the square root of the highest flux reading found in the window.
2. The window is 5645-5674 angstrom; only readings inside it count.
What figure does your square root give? 0.96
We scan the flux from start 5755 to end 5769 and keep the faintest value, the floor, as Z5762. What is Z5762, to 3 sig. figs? 0.921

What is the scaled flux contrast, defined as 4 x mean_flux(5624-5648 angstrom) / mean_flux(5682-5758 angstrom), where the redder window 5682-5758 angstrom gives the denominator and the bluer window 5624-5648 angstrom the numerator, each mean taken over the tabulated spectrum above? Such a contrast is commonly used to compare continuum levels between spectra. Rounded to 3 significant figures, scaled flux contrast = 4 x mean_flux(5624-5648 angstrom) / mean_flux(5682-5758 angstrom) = 3.33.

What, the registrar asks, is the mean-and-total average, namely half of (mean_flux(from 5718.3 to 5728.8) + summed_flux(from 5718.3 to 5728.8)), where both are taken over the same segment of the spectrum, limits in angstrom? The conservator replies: 2.4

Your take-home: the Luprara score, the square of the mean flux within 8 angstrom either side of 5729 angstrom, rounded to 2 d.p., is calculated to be 0.95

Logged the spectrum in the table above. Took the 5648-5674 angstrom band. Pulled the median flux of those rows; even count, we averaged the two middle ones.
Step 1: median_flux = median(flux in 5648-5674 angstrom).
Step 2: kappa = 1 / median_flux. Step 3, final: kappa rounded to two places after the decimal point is 1.15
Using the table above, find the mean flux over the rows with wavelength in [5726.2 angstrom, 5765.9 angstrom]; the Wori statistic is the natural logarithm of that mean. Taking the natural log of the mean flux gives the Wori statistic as 0.02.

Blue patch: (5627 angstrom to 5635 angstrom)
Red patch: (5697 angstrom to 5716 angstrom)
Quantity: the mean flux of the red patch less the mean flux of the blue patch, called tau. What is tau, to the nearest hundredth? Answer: 0.16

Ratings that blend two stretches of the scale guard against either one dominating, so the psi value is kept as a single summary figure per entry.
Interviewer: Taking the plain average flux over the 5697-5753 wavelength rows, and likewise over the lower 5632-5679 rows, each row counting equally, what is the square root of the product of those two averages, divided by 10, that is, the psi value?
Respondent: 0.092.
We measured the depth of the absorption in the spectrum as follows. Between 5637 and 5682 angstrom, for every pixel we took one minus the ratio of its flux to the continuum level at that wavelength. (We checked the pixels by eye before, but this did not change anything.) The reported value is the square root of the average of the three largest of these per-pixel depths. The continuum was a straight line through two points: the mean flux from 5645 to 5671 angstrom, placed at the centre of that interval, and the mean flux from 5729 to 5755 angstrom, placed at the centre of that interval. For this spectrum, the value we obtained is 0.29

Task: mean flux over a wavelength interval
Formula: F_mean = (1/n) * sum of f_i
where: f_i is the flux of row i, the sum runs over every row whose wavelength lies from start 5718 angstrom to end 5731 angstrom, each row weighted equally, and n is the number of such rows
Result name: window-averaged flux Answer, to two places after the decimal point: 0.97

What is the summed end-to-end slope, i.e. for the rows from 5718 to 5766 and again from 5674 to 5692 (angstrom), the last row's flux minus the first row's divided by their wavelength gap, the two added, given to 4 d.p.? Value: 0.0016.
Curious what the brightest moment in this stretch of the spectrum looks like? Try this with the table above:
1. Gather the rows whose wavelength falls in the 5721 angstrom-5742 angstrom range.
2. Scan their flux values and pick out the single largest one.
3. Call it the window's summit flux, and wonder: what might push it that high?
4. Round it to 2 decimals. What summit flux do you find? 1.01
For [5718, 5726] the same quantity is 1.01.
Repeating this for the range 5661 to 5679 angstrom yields 0.96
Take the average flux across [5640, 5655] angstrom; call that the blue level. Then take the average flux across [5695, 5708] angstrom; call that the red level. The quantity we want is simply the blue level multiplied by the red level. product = 0.80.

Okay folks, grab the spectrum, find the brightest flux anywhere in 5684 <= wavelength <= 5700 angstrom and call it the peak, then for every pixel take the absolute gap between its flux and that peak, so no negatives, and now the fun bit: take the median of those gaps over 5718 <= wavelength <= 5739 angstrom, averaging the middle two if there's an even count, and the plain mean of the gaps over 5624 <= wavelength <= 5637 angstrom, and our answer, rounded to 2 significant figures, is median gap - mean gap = -0.15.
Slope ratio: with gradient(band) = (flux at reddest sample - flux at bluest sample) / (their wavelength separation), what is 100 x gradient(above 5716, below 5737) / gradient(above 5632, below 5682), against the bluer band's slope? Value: 174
